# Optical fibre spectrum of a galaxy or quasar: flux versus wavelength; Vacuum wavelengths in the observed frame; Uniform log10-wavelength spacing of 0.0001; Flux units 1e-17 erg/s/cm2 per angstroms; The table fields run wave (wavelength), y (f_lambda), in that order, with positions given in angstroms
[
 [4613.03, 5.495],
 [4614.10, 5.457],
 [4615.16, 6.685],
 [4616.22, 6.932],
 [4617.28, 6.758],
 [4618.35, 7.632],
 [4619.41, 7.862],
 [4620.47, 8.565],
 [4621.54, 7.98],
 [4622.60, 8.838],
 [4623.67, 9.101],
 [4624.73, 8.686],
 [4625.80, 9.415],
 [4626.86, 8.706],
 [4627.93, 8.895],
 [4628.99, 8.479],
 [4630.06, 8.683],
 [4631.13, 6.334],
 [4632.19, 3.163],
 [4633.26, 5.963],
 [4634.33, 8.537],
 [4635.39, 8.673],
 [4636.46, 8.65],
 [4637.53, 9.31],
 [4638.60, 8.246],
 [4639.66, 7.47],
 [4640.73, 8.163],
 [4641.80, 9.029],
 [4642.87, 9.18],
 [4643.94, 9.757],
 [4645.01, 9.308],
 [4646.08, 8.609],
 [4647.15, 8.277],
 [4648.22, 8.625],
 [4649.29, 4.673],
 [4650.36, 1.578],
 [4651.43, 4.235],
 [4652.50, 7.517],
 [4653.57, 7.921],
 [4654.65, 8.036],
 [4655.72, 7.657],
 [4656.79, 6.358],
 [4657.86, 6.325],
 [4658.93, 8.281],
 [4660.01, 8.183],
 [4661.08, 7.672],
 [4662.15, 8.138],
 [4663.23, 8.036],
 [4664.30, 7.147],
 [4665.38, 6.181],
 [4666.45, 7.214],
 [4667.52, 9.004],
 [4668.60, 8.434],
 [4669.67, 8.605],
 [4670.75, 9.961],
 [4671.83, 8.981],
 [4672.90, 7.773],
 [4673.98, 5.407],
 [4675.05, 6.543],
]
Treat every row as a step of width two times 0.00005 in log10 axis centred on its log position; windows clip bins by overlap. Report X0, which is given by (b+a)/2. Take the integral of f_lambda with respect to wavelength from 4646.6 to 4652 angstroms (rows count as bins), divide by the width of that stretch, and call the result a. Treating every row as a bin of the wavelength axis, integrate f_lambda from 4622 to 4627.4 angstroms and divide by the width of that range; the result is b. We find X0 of 7.2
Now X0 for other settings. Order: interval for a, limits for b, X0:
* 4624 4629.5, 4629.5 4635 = 7.7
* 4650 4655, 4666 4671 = 7.3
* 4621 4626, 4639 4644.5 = 8.7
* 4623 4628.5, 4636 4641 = 8.7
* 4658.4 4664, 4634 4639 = 8.4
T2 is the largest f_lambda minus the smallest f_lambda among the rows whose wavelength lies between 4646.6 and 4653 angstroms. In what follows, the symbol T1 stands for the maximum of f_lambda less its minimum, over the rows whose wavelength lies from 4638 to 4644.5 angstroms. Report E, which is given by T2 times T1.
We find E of 16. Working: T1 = 2.3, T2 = 7.0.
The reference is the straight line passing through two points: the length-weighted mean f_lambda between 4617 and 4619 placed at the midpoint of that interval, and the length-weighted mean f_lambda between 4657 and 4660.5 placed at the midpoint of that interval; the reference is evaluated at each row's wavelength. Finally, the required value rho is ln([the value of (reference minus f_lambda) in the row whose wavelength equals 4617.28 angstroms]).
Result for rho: -0.7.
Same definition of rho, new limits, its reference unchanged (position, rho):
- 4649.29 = 1.0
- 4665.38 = 0.3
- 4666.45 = -1.2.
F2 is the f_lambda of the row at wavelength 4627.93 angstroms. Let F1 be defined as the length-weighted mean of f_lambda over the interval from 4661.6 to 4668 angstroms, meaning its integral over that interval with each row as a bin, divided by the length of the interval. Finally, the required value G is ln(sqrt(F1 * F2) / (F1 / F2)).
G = 2.3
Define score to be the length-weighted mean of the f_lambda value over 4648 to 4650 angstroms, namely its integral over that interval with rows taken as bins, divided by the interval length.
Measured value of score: 5.9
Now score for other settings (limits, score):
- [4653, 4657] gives 7.6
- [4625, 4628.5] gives 9.0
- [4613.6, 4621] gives 7.1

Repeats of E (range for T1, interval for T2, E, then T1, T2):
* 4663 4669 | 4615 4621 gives 5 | 2.8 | 1.9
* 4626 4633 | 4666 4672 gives 16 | 5.7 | 2.7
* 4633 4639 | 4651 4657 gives 13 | 3.3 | 3.8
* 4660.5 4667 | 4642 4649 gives 3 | 2.0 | 1.5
